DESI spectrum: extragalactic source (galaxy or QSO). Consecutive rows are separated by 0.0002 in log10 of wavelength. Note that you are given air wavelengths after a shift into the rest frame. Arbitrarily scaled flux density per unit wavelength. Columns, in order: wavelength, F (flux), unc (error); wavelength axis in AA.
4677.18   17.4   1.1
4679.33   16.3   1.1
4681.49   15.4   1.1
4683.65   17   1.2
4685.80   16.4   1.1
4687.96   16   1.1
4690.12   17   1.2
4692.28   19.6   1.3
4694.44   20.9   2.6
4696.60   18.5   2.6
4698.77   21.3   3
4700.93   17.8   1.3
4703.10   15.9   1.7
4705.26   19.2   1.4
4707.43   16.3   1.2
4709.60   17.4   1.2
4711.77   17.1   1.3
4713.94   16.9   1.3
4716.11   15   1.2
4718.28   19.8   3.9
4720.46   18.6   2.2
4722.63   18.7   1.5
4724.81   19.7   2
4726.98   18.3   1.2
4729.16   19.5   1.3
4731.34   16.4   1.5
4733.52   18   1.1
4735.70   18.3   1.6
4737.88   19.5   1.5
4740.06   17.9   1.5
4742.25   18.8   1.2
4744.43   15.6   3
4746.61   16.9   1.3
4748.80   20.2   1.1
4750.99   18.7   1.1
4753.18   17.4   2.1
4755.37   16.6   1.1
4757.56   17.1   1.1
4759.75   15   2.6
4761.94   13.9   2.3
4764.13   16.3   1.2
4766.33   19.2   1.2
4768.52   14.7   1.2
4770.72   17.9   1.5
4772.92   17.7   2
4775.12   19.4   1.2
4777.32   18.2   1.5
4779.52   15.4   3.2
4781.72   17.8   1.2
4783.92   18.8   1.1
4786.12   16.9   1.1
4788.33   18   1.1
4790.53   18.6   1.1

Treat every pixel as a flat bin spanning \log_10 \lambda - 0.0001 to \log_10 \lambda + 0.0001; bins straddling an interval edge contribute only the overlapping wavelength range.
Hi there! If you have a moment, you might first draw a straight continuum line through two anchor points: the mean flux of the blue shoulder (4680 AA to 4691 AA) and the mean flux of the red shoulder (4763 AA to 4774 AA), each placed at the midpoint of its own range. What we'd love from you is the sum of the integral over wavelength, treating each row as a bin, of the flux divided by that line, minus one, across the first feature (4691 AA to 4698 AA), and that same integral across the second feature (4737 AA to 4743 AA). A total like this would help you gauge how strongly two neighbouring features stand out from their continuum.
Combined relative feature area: 2.0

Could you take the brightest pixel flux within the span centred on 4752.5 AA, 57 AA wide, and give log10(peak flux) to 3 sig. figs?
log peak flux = 1.31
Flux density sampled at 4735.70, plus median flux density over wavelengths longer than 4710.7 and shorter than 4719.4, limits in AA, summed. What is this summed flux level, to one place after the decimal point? 35.3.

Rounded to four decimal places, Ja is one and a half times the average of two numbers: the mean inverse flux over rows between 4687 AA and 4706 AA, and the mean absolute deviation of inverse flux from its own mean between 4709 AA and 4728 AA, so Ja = 0.0439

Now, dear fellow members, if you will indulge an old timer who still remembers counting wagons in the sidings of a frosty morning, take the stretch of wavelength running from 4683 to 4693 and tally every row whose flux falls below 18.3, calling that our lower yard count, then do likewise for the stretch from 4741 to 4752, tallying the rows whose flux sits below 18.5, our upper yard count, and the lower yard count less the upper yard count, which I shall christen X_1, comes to 2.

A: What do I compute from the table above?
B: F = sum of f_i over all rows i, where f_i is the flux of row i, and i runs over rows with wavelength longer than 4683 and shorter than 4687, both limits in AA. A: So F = 33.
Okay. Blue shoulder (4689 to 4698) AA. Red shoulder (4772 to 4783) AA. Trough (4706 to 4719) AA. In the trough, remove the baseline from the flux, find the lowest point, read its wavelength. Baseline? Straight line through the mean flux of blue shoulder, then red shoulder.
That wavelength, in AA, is 4716.11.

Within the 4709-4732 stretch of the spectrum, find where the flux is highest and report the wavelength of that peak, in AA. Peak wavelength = 4718.28 AA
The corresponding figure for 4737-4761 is 4748.80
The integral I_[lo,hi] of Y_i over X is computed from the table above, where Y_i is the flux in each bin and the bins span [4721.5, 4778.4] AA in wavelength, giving 1006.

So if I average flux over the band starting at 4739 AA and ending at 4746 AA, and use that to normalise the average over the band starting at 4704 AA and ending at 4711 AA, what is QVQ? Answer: 1.01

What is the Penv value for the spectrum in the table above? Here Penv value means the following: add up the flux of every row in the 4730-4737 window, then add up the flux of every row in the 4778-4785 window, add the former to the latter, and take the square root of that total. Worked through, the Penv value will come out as 10.2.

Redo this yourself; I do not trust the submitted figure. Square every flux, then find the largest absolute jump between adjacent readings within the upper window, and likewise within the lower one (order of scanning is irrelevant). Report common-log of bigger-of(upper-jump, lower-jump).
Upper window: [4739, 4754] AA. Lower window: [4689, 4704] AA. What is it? 2.14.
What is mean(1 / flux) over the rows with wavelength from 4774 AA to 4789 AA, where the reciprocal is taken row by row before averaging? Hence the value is 0.0565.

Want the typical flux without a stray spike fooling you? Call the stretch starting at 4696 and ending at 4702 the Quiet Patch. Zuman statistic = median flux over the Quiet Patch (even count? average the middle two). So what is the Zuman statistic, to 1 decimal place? 18.5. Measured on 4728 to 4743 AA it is 18.3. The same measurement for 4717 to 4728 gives 18.7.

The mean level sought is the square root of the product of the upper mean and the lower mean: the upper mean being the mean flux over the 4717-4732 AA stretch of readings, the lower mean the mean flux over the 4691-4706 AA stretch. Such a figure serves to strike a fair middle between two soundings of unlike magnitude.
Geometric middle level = 18.9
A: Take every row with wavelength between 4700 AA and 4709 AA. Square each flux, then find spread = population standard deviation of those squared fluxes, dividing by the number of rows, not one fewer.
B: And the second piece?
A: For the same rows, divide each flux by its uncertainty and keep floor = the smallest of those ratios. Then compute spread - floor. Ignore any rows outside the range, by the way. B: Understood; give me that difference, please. 36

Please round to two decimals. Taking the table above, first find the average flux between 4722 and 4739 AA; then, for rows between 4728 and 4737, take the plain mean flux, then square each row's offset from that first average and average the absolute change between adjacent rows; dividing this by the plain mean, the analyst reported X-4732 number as 0.15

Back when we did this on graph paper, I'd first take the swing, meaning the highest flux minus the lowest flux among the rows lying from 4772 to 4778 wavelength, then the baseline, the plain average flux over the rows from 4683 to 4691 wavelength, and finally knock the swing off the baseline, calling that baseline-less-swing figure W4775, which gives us 14.9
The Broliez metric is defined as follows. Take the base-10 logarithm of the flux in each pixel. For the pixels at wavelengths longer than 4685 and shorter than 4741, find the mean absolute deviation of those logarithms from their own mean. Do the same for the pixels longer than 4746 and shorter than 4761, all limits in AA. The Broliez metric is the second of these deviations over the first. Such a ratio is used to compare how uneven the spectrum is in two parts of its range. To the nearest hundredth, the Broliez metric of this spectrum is 0.91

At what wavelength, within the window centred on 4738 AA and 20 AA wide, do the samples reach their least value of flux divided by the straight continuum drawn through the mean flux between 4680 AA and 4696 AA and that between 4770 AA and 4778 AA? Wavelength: 4744.43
